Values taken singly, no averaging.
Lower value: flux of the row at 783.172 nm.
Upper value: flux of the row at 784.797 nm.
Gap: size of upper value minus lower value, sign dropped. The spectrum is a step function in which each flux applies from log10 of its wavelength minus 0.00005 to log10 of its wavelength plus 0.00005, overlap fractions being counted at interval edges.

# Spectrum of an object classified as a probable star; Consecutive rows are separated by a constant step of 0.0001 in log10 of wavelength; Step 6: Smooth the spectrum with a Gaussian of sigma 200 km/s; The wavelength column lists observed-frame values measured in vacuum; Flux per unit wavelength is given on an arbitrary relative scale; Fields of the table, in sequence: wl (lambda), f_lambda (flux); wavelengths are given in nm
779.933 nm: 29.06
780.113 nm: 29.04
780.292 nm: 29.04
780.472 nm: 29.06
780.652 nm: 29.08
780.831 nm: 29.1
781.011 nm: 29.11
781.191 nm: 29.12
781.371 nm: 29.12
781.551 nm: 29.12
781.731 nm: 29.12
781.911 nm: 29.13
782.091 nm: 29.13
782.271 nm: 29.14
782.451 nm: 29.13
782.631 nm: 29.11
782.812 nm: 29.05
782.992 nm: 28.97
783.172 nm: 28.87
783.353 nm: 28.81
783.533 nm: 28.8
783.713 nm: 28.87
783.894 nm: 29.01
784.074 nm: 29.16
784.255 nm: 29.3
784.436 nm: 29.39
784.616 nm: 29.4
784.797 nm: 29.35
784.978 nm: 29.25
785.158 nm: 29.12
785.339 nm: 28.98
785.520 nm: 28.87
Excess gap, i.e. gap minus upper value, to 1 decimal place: -28.9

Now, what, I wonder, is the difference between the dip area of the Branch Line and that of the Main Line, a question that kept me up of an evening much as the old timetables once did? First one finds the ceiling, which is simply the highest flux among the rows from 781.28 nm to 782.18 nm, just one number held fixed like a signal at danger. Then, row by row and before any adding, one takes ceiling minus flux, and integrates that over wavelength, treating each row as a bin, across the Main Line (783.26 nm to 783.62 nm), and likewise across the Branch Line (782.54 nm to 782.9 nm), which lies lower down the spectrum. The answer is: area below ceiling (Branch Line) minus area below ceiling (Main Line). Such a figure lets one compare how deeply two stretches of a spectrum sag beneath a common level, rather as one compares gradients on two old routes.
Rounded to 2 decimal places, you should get -0.10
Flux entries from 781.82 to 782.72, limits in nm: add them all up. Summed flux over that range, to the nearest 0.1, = 145.6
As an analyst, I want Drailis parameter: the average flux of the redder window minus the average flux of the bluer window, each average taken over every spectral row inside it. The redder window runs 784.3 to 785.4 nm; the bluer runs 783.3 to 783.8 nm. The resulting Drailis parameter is 0.4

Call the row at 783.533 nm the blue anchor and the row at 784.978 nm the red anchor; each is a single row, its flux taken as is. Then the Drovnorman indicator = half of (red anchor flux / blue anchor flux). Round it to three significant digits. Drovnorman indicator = 0.508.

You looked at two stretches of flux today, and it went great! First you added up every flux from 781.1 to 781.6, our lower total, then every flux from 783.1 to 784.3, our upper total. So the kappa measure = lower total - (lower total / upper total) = 87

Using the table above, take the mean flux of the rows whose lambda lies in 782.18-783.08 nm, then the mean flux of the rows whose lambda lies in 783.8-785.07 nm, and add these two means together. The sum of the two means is 58.3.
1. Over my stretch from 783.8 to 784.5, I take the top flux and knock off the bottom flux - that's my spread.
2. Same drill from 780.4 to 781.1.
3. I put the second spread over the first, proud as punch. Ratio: 0.13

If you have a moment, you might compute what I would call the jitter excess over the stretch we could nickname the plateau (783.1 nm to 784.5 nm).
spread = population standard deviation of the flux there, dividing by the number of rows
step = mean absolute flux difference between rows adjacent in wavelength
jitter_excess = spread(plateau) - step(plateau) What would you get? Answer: 0.121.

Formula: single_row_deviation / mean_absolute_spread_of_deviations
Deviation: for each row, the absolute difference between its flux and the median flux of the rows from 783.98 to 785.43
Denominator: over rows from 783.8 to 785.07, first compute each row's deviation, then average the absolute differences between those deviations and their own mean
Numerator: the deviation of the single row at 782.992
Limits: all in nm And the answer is 5.49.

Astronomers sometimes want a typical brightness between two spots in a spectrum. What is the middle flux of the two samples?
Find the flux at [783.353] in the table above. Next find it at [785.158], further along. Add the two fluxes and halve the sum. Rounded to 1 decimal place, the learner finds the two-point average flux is 29.0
